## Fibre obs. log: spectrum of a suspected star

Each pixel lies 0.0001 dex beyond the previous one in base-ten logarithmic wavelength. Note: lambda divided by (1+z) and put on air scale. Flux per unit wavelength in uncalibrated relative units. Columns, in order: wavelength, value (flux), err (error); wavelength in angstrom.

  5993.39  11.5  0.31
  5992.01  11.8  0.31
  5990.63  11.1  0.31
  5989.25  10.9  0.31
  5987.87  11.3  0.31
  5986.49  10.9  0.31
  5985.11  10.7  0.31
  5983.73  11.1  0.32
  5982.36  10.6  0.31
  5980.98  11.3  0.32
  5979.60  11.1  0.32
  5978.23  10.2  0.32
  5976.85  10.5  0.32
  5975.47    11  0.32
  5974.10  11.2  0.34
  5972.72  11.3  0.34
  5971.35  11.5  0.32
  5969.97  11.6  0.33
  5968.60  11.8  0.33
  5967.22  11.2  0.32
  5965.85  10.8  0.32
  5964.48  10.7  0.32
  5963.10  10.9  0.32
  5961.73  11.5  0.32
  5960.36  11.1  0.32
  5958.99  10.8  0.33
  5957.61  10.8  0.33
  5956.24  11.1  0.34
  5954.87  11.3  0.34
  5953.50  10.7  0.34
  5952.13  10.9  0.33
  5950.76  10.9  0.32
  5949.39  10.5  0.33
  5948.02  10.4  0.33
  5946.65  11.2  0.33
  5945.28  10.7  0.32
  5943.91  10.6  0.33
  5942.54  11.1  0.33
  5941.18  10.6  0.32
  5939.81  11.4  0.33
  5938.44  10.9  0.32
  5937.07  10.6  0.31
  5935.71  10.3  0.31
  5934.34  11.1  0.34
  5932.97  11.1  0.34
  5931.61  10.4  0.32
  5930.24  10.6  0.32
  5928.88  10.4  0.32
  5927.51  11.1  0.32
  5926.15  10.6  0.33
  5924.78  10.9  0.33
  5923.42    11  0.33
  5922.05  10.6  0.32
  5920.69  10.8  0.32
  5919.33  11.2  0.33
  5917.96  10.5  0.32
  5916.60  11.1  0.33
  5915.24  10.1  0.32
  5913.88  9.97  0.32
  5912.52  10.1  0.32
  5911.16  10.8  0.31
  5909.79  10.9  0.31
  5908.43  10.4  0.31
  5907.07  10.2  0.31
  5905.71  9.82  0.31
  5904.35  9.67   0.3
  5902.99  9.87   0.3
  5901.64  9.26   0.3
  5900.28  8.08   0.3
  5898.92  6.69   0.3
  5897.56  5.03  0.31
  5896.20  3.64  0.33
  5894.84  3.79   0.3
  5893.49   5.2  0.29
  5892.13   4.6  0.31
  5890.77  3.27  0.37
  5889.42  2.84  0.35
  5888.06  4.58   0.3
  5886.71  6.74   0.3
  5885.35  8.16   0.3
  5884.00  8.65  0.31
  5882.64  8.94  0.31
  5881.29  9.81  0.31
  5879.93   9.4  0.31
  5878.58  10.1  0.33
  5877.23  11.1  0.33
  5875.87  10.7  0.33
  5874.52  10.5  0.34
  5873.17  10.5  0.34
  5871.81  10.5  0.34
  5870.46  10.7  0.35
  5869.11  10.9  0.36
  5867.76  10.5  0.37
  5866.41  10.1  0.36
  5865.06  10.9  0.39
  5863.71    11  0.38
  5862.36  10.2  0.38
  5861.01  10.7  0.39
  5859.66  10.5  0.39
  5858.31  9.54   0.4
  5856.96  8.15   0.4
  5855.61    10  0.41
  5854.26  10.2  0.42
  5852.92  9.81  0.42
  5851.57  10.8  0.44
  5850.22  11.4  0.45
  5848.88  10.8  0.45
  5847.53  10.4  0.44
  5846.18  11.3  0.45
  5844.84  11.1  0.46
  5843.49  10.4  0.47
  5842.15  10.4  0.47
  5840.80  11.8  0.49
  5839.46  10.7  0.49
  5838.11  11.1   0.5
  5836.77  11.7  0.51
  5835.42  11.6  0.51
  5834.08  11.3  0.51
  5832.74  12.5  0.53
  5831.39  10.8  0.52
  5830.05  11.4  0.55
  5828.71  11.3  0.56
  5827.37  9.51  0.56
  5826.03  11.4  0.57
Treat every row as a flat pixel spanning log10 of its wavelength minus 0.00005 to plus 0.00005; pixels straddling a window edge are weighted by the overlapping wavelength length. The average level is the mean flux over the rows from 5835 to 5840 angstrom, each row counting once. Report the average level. 11.3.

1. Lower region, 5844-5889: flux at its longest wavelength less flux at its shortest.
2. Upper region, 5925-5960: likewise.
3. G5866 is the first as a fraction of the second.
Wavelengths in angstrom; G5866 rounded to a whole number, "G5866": -33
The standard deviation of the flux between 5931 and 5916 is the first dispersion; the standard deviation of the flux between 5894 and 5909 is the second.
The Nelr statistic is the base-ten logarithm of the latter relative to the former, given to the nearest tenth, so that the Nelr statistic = 1.0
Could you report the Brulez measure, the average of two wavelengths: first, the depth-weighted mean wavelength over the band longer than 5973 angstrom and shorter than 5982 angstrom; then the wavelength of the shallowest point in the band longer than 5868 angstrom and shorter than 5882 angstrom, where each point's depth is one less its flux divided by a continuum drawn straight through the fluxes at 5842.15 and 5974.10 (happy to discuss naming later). 5927.3 angstrom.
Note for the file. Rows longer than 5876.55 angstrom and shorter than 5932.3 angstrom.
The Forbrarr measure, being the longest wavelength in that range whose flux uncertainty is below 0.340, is 5931.61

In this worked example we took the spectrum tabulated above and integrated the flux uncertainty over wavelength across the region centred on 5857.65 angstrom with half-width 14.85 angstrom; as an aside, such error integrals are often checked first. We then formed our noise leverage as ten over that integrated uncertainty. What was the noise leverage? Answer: 0.83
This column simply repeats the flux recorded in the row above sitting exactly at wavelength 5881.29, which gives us 9.81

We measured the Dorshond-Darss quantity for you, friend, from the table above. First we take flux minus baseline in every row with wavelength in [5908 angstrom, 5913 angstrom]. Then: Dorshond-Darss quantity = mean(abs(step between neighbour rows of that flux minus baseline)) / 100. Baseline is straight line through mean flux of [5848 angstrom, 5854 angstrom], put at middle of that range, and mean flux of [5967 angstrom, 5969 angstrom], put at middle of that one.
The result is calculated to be 0.0044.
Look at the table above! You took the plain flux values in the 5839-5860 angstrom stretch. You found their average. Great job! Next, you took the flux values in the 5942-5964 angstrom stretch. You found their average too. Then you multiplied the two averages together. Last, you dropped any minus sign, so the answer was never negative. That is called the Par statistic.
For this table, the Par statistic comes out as 114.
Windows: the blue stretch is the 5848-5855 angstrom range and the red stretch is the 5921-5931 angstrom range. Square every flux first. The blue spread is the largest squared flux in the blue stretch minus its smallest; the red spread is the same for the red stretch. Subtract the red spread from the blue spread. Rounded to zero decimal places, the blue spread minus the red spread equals 19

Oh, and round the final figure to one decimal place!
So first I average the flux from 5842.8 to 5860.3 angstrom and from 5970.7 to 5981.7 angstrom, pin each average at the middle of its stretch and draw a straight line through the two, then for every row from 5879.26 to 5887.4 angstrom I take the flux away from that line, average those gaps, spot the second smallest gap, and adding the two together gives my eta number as 3.0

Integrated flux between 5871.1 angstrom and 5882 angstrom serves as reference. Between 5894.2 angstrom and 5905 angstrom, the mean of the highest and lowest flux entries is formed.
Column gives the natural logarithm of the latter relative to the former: -2.81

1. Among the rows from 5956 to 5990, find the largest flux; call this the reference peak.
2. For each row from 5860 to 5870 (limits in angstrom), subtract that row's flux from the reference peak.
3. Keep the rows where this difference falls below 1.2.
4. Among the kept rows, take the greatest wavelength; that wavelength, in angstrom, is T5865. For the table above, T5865 5869.11 angstrom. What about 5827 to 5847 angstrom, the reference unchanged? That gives 5846.18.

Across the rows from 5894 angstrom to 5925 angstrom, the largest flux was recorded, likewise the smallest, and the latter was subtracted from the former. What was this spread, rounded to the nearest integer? 8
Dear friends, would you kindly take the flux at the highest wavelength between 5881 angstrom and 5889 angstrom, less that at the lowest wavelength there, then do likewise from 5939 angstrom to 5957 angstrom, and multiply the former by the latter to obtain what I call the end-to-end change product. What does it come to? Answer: 1.6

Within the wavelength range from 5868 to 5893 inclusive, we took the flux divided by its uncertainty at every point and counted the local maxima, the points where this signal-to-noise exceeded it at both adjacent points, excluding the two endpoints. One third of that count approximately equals 0.67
